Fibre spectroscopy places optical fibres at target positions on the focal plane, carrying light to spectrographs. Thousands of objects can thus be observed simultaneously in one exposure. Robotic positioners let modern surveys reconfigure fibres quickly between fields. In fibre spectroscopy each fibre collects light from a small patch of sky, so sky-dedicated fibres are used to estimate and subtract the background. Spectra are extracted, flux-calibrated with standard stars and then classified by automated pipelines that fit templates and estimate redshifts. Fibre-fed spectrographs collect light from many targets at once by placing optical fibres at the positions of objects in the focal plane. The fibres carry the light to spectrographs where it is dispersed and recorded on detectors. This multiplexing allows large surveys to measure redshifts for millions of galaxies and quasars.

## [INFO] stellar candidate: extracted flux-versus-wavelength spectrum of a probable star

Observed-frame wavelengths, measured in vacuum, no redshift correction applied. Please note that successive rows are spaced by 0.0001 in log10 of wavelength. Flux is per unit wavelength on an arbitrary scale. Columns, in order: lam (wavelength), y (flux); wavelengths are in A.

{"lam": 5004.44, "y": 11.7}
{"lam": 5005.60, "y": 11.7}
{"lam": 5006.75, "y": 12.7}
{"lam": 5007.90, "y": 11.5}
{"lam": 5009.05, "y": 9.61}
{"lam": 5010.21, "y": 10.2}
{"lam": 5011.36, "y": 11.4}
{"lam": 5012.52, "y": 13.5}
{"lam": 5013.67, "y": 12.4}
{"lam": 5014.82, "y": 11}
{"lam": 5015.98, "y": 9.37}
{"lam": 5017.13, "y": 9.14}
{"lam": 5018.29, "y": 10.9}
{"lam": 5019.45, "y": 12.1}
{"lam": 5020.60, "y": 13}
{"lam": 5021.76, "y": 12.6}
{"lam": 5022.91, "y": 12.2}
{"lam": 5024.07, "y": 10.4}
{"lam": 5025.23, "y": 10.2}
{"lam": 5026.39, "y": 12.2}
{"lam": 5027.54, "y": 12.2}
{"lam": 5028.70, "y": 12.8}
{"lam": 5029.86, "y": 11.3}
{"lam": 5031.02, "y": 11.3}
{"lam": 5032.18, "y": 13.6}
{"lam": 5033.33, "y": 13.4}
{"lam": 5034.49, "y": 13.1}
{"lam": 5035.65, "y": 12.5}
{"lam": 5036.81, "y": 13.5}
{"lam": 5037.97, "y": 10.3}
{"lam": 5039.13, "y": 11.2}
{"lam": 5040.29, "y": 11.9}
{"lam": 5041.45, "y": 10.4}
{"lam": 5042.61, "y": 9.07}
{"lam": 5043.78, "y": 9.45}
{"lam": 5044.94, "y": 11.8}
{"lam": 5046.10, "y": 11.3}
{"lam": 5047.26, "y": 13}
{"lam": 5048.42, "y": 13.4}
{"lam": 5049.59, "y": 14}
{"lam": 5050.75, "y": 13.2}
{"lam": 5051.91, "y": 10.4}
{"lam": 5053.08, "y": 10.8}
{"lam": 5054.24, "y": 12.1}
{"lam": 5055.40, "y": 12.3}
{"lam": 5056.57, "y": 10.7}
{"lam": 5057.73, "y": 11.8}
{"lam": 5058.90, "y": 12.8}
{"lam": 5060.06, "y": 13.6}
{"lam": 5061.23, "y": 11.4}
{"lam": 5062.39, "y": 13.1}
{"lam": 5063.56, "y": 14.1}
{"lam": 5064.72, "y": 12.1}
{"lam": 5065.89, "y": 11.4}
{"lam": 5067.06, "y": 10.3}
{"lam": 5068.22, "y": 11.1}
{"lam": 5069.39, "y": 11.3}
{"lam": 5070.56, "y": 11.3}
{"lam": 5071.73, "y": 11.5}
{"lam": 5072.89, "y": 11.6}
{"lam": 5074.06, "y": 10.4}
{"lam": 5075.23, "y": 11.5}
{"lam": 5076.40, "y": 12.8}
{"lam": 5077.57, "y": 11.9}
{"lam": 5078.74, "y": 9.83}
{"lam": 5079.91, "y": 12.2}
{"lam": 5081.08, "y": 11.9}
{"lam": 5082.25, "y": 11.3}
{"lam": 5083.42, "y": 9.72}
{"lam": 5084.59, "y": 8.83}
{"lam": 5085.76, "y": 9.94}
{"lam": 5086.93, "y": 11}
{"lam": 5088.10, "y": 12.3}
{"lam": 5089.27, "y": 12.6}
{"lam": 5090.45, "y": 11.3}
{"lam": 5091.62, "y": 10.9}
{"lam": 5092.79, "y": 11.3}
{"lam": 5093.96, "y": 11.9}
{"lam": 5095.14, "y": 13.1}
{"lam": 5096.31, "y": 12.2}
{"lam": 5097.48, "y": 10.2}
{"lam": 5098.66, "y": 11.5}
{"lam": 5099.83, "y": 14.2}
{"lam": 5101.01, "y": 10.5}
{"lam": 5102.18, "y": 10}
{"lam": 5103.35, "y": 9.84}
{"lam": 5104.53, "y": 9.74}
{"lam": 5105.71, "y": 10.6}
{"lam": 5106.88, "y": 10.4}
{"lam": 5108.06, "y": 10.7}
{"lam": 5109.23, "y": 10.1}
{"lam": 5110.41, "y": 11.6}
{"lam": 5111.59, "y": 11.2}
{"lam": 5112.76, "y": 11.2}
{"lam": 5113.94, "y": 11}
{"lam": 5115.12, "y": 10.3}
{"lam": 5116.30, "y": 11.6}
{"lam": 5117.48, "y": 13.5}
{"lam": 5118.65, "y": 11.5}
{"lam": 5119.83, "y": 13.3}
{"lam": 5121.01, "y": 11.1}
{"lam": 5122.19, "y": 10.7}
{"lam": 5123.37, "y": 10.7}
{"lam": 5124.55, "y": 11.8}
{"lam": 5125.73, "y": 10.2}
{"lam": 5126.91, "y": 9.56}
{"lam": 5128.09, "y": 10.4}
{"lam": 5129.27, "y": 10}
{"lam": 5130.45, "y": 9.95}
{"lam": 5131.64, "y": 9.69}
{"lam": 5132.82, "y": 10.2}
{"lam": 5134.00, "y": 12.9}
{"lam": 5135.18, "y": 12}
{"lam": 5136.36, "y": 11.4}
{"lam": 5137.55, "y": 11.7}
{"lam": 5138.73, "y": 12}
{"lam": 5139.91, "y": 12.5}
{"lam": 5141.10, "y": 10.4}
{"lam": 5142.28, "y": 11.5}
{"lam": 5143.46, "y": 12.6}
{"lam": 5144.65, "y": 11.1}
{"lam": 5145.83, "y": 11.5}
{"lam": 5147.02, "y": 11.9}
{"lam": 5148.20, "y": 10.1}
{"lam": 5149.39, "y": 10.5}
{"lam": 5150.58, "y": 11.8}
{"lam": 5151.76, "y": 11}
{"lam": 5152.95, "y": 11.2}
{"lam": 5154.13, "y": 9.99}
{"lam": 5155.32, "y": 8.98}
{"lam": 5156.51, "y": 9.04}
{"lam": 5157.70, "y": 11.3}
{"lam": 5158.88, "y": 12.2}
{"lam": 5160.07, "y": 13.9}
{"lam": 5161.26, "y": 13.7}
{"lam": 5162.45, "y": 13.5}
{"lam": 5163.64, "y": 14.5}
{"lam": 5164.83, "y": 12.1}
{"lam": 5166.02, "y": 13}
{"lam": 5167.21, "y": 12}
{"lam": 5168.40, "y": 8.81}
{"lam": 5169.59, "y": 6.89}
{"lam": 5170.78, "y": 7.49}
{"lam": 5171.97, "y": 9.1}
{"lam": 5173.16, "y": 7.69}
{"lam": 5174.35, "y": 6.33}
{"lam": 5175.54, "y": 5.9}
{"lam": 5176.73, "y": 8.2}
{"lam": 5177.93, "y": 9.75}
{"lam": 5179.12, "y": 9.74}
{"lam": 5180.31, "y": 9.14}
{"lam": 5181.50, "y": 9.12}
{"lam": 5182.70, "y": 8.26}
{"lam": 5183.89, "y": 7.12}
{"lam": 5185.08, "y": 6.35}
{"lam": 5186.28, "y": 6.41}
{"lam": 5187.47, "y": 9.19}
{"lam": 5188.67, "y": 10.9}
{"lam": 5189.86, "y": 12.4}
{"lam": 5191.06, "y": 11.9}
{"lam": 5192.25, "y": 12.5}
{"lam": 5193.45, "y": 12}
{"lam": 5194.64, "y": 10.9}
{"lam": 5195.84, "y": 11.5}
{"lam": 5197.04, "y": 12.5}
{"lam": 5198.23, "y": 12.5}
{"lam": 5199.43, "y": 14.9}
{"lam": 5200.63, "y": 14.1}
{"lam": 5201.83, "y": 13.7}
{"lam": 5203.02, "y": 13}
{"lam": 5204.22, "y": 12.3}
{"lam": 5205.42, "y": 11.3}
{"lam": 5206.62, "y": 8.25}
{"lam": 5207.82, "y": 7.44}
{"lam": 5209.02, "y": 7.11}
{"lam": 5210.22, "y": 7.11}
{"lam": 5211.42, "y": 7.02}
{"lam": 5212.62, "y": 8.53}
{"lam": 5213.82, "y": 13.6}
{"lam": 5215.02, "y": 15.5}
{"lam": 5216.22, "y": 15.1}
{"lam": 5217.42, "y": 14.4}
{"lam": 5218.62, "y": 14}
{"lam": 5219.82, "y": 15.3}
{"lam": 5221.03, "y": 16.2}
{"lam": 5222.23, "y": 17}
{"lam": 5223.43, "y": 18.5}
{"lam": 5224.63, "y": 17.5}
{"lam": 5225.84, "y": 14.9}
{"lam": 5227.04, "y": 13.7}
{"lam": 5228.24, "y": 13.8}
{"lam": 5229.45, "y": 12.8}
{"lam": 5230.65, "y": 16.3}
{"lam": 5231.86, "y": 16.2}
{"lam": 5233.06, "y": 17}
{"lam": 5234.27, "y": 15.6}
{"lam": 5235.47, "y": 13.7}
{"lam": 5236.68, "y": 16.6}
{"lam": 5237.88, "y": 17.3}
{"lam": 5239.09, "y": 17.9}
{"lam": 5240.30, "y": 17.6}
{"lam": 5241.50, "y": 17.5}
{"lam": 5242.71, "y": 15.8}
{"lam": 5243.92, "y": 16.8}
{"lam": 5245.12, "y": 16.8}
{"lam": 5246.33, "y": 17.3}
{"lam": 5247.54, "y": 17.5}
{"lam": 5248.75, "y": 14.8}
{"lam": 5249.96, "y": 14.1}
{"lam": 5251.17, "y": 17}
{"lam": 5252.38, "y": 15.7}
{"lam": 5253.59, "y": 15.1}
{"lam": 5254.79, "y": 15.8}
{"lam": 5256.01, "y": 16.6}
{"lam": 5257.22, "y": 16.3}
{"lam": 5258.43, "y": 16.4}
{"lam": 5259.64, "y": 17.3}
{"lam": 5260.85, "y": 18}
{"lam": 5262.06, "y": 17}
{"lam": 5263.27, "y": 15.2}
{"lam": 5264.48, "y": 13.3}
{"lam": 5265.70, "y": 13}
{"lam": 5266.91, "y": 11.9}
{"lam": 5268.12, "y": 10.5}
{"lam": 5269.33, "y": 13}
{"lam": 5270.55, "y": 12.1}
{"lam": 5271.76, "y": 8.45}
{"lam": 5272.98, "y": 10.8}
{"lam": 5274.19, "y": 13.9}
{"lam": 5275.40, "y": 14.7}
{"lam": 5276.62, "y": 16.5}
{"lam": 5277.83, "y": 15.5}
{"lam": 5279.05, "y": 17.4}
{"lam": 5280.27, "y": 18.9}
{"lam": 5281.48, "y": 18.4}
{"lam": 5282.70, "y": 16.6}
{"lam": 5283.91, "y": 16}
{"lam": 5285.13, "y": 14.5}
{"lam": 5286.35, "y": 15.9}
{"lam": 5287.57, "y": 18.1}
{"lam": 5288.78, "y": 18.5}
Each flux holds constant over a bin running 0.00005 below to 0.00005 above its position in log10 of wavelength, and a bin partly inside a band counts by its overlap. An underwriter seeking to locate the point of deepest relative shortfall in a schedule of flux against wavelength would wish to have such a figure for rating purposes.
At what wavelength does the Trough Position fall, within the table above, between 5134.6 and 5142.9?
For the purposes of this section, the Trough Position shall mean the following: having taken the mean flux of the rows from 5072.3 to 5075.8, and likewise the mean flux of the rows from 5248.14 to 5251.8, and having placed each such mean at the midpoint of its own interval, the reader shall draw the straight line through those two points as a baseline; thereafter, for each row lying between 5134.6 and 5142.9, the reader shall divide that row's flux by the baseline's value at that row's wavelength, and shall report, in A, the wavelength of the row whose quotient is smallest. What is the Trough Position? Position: 5141.10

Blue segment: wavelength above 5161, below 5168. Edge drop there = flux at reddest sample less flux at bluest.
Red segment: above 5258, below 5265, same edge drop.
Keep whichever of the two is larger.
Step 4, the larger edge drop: -1.7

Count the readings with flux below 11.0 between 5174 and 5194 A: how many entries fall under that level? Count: 13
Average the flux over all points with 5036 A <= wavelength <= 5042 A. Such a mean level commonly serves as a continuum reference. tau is 11.5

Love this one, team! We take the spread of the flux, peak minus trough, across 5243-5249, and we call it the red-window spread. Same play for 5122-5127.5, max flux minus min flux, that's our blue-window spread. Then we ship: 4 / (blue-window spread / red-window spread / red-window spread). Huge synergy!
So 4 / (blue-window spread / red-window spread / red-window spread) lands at 13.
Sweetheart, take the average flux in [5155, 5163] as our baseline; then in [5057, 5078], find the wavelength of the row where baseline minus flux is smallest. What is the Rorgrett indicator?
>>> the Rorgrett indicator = 5063.56 A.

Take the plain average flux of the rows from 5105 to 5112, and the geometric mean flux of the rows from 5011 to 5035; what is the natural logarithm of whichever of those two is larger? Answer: 2.46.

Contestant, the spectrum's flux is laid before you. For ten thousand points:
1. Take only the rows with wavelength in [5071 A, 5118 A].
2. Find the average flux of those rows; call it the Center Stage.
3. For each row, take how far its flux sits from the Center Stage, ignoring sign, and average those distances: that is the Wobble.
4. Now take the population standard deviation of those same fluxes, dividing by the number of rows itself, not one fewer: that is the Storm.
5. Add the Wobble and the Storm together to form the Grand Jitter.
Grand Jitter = 2.0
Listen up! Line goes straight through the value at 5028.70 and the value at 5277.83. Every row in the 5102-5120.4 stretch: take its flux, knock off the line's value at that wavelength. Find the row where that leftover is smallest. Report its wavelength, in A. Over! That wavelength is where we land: 5104.53 A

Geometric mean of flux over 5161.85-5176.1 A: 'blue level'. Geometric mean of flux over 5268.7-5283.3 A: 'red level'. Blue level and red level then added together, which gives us 23.7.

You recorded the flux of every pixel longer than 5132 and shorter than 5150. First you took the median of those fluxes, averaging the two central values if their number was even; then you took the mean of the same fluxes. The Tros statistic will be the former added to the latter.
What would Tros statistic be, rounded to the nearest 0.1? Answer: 23.0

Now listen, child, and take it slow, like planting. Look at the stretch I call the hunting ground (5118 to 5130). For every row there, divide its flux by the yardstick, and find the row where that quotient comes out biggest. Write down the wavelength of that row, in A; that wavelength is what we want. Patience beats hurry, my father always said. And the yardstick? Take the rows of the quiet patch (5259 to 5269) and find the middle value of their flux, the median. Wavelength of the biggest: 5119.83 A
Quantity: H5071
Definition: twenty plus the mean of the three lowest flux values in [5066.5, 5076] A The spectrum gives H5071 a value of 30.6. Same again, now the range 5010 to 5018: 29.6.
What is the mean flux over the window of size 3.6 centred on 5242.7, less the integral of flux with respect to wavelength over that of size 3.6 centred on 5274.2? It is -31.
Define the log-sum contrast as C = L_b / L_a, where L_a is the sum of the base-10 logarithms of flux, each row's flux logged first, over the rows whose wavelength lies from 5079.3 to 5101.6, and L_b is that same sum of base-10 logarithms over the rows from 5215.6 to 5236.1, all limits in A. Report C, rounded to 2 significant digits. 1.0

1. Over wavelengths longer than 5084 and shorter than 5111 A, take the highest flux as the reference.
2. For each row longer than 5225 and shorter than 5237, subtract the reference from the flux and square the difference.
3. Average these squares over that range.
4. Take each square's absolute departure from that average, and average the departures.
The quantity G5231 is 2.2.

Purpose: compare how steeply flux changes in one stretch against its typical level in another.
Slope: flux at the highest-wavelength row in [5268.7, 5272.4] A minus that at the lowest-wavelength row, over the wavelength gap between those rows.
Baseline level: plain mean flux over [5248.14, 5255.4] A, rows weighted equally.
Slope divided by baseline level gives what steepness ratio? -0.12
